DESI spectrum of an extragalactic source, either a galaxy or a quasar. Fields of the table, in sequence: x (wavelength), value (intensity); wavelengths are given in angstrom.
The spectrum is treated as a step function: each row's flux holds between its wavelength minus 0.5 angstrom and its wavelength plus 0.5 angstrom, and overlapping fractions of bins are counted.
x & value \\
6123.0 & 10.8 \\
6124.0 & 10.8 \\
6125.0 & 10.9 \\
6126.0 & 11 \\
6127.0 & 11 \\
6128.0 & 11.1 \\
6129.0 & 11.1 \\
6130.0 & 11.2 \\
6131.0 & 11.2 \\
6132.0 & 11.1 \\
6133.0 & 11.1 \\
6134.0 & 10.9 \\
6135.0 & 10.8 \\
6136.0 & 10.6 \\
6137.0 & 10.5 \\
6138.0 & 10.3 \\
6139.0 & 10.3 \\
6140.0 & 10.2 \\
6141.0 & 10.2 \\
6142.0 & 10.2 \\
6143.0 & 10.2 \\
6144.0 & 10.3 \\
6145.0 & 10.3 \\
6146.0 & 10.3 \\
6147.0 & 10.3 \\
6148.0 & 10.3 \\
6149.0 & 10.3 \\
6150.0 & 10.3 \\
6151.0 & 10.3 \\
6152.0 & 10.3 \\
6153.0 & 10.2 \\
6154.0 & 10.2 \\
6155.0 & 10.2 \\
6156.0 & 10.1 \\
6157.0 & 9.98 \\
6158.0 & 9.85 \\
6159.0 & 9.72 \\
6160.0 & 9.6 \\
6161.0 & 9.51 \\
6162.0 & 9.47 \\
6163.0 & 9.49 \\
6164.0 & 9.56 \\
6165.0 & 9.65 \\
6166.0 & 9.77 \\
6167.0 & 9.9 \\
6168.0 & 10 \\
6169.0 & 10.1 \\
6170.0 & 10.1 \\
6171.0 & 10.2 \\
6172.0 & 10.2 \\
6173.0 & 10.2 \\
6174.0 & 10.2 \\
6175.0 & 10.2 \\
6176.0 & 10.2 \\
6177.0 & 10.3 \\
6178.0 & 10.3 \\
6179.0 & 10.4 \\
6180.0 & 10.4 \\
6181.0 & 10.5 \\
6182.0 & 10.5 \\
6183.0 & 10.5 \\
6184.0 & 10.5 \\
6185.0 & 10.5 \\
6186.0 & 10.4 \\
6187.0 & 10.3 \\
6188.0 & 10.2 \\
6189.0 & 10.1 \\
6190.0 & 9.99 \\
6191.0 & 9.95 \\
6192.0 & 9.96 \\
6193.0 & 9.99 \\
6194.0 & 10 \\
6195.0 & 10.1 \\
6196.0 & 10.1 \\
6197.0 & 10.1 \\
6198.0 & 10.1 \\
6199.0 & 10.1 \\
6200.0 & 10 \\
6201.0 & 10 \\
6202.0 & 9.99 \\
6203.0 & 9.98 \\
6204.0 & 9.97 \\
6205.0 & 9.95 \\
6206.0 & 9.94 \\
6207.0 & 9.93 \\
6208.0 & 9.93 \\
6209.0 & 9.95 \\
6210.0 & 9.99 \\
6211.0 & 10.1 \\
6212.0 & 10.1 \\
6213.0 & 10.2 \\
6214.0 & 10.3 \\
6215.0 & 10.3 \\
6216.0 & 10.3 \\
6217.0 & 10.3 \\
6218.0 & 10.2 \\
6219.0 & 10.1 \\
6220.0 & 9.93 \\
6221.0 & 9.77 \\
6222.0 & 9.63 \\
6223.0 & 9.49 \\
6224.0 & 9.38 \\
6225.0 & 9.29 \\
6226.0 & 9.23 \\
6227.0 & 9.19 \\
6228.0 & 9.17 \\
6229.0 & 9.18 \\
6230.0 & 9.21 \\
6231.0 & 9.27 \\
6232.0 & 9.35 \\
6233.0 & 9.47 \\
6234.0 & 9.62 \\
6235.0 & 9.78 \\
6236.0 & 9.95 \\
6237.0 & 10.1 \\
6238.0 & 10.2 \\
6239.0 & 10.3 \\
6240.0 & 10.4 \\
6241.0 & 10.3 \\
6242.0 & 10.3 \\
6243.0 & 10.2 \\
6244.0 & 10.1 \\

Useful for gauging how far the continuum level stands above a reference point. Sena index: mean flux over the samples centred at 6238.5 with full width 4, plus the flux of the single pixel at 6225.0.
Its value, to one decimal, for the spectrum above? 19.5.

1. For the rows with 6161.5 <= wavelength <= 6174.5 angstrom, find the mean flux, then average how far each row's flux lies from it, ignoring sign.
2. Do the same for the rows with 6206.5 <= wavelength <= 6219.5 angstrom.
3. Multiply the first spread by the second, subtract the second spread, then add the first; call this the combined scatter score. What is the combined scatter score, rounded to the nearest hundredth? 0.16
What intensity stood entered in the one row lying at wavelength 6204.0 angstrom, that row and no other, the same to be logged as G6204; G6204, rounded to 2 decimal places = 9.97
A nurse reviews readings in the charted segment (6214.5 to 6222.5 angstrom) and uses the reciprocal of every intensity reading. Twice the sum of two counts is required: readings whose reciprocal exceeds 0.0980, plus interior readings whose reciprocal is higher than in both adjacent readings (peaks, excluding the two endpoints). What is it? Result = 10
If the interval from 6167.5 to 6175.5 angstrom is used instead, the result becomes 16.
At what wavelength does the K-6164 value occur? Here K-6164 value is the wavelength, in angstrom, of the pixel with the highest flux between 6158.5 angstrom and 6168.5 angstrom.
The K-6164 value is 6168.0 angstrom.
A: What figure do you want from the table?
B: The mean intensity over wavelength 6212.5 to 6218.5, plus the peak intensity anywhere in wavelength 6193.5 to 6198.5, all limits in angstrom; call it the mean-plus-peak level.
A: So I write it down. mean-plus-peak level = 20.4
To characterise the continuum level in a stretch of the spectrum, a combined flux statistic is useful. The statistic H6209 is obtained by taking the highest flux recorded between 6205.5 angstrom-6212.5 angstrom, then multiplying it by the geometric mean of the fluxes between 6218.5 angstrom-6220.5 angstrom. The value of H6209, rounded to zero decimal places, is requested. 101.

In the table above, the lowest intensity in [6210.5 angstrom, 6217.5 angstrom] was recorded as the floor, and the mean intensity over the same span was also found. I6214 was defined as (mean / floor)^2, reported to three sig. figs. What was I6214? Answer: 1.03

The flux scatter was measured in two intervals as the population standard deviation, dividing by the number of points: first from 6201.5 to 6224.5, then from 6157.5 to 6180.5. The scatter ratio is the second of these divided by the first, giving 1.28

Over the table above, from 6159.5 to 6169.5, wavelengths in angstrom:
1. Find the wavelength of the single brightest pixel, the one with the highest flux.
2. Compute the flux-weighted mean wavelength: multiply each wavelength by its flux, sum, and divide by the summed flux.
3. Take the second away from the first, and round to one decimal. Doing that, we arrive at 4.4 angstrom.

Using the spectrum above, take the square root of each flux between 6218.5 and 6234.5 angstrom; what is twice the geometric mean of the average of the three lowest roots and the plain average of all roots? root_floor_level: 6.10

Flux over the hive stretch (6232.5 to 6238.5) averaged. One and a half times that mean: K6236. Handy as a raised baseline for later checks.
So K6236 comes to 14.8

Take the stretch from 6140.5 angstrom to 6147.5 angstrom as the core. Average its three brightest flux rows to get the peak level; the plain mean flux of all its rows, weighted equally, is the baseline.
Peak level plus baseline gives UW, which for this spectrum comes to 20.6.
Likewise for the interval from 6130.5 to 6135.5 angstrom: 22.2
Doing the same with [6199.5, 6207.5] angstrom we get 20.0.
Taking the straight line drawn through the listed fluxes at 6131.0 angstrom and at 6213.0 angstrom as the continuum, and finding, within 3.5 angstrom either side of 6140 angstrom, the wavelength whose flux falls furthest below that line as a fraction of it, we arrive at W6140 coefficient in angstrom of 6140.0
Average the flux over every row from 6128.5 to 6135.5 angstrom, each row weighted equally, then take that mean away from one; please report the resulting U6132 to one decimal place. -10.1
